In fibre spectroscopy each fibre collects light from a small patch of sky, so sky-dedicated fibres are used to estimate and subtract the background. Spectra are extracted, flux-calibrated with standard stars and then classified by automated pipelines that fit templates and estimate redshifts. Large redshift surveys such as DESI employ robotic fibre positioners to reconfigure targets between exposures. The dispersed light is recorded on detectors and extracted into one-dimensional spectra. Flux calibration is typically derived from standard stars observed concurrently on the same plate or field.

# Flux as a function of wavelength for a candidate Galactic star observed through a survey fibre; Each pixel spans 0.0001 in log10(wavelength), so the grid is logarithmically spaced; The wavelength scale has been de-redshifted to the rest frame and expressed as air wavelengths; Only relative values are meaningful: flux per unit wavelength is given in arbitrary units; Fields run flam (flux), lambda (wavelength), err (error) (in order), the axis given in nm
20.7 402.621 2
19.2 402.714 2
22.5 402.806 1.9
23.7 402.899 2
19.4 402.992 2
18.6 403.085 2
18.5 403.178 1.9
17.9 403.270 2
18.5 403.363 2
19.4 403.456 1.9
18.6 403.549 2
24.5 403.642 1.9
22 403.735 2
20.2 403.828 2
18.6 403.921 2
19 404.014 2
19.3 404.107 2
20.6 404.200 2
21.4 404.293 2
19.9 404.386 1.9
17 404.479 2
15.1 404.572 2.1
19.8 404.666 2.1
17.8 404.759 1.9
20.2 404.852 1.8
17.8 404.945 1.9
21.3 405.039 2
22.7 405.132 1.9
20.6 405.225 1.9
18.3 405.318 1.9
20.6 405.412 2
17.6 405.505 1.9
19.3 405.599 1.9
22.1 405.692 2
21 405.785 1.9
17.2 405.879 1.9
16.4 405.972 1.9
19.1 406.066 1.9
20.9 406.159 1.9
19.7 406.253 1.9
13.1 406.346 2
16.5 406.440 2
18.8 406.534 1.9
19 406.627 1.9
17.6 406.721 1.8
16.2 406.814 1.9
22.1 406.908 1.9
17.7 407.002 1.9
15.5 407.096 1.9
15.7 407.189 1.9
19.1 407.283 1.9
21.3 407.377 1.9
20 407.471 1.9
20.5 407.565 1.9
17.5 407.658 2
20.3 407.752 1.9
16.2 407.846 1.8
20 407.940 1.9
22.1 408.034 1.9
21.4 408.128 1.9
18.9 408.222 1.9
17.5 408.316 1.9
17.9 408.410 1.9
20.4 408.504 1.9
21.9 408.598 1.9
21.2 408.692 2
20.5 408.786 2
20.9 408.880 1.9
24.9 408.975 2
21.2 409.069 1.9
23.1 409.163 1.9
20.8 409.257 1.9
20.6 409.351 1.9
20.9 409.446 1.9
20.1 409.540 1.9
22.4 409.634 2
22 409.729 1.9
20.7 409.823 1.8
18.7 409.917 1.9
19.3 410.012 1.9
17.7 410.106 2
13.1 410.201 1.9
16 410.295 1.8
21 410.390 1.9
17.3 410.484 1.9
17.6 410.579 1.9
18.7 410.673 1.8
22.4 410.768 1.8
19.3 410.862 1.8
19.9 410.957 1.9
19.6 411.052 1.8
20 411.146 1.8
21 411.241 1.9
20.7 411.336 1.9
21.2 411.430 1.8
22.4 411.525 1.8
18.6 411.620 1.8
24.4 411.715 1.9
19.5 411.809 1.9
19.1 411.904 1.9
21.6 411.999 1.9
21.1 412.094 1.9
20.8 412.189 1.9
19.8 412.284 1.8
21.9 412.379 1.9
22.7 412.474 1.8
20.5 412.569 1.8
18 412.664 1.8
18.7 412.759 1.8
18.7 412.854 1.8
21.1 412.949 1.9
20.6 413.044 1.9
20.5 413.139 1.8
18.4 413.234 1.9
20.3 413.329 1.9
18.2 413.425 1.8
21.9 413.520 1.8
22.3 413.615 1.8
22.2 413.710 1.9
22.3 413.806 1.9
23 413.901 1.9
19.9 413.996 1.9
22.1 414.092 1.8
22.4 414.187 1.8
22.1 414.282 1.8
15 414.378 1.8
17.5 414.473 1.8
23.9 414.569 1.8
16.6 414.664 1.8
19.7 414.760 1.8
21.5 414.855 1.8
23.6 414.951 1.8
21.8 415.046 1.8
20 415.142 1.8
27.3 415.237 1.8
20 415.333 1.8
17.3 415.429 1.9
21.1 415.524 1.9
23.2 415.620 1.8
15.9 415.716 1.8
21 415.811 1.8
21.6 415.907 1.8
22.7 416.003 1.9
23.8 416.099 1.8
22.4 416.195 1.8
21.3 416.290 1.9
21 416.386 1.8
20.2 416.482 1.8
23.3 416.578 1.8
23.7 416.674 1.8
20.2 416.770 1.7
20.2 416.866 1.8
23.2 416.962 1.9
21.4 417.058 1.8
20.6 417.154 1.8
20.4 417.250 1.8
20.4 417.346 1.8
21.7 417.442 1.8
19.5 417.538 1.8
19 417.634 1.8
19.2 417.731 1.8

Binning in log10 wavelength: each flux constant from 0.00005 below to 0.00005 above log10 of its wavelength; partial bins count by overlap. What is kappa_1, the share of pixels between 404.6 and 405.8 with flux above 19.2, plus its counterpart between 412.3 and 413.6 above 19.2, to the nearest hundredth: 1.31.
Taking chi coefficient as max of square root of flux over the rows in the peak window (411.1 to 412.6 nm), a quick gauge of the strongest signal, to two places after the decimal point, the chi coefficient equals 4.94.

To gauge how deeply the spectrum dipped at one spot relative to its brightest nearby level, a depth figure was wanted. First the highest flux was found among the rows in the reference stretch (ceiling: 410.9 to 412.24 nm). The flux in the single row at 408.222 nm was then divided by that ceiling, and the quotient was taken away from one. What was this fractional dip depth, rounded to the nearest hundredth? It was 0.23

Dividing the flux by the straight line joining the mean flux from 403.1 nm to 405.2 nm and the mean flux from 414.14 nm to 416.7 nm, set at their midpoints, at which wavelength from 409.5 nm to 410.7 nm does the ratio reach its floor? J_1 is 410.201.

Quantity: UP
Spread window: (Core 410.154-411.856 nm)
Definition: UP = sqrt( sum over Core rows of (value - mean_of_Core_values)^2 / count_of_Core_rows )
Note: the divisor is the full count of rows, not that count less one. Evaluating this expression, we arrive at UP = 2.5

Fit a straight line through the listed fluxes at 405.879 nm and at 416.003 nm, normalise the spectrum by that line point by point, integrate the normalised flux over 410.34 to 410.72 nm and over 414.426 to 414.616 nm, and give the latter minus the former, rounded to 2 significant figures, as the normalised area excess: -0.18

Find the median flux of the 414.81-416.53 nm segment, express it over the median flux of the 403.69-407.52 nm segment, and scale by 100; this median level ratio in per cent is 112.0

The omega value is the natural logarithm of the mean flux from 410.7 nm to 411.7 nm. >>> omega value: 3.02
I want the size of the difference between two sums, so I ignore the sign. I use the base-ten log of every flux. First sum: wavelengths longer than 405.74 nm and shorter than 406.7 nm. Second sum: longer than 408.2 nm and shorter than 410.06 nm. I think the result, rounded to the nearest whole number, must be 14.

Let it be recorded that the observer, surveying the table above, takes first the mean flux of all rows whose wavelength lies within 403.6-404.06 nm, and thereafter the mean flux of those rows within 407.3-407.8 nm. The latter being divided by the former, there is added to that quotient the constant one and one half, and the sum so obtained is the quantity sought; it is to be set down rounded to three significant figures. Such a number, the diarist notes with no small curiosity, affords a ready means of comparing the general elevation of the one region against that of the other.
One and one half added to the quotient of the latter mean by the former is 2.45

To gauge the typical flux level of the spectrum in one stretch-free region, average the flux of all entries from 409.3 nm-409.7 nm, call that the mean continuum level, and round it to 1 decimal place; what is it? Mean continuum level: 21.0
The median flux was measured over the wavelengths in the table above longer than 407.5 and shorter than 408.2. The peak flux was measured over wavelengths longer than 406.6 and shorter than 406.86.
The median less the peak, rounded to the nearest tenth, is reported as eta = 1.3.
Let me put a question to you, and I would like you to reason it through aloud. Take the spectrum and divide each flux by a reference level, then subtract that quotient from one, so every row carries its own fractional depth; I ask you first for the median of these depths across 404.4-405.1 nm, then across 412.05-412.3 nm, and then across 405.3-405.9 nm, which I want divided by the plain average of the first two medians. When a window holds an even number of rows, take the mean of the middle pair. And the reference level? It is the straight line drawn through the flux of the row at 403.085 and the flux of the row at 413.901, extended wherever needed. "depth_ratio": 0.23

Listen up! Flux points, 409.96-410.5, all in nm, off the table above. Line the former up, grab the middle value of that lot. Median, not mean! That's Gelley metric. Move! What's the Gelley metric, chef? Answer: 17.5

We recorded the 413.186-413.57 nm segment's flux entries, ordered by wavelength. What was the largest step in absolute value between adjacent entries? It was 3.7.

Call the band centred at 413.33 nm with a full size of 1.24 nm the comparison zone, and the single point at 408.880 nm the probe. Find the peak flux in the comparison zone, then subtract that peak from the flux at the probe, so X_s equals -2.1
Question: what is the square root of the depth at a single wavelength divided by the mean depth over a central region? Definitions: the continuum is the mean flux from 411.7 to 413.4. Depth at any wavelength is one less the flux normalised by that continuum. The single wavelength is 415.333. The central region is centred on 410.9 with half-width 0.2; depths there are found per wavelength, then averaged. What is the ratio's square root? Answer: 1.8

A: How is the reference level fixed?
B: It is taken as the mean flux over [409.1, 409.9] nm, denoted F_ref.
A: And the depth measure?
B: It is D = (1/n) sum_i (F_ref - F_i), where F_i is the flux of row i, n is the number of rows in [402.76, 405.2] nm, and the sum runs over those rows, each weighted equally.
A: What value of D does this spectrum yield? 1.5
